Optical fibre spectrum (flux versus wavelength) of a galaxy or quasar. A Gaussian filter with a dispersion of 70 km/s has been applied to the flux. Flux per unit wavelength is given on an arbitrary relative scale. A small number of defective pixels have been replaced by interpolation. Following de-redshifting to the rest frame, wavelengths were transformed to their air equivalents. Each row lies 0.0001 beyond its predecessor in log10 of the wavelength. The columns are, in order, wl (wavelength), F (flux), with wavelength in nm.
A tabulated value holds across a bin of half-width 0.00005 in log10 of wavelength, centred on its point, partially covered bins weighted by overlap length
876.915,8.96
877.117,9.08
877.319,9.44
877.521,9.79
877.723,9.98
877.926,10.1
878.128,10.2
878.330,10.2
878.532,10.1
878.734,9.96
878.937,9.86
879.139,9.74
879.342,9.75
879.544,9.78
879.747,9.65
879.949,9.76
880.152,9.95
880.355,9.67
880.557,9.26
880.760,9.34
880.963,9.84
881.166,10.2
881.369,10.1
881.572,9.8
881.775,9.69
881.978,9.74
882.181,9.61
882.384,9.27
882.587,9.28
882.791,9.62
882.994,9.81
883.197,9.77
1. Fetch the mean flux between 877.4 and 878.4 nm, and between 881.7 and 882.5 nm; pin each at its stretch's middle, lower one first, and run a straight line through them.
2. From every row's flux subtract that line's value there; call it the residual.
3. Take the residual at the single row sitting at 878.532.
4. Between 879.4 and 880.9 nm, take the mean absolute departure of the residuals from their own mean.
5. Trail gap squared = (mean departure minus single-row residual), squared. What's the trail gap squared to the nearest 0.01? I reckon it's 0.00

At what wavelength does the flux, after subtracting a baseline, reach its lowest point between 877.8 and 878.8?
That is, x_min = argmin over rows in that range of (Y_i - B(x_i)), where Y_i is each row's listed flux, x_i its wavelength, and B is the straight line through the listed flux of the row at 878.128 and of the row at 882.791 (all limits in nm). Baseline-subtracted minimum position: 878.734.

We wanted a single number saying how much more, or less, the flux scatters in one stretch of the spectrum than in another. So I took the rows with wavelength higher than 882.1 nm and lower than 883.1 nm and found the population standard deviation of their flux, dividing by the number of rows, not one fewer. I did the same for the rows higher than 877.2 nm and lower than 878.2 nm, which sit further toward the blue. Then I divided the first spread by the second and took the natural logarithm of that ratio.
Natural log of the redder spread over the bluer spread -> -0.24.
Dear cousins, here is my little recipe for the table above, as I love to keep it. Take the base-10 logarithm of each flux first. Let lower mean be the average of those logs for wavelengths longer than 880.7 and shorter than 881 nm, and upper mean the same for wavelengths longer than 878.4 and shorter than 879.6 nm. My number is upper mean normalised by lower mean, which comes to 1.01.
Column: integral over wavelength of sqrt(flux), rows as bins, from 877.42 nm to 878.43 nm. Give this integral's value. 3.20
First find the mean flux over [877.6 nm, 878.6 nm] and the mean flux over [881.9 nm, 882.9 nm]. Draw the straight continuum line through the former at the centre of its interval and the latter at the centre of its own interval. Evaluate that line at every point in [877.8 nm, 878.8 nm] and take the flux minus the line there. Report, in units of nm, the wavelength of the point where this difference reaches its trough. 878.734 nm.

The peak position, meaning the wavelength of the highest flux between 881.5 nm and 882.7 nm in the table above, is 881.572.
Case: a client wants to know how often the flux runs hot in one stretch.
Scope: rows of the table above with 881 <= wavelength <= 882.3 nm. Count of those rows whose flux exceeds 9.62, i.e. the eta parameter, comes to 5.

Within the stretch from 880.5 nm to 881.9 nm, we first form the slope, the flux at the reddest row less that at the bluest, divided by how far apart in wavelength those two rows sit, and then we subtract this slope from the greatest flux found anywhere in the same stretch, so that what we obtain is 9.8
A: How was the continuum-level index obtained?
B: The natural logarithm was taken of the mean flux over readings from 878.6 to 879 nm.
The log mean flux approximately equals 2.29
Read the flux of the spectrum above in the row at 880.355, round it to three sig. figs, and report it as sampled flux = 9.67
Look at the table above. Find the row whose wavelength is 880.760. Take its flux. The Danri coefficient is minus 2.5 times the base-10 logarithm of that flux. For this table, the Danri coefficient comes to -2.426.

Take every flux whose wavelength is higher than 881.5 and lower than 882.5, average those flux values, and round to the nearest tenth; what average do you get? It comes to 9.6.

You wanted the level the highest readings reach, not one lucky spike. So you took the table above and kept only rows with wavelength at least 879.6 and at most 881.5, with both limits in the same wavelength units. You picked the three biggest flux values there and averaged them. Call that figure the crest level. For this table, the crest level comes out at 10.1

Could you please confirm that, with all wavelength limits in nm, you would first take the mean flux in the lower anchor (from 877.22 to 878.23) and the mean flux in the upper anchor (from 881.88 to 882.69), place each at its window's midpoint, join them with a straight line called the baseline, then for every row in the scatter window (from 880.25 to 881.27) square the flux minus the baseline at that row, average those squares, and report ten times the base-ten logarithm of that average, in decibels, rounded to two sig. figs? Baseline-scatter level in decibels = -8.8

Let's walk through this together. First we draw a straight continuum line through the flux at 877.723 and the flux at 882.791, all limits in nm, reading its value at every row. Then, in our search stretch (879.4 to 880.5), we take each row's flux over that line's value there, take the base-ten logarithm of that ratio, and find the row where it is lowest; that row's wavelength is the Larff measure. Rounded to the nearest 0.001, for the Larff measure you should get 879.747 nm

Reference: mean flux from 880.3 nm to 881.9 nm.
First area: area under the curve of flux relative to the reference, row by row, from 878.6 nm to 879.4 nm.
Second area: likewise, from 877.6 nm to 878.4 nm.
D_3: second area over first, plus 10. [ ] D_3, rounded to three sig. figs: 11.0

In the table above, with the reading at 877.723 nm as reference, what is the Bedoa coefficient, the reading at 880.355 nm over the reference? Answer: 0.969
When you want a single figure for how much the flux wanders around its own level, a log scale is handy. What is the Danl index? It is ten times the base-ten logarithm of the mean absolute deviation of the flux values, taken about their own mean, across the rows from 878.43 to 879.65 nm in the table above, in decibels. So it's -9.6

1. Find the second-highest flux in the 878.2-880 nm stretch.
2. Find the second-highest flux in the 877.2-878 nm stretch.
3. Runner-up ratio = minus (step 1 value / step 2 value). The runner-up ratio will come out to -1.01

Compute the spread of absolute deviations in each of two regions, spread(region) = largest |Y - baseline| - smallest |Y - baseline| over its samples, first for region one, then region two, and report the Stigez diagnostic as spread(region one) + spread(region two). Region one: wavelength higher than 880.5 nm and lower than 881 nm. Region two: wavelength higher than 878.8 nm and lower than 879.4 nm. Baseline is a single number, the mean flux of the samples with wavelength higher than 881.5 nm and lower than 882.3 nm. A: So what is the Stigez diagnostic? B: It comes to 0.4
